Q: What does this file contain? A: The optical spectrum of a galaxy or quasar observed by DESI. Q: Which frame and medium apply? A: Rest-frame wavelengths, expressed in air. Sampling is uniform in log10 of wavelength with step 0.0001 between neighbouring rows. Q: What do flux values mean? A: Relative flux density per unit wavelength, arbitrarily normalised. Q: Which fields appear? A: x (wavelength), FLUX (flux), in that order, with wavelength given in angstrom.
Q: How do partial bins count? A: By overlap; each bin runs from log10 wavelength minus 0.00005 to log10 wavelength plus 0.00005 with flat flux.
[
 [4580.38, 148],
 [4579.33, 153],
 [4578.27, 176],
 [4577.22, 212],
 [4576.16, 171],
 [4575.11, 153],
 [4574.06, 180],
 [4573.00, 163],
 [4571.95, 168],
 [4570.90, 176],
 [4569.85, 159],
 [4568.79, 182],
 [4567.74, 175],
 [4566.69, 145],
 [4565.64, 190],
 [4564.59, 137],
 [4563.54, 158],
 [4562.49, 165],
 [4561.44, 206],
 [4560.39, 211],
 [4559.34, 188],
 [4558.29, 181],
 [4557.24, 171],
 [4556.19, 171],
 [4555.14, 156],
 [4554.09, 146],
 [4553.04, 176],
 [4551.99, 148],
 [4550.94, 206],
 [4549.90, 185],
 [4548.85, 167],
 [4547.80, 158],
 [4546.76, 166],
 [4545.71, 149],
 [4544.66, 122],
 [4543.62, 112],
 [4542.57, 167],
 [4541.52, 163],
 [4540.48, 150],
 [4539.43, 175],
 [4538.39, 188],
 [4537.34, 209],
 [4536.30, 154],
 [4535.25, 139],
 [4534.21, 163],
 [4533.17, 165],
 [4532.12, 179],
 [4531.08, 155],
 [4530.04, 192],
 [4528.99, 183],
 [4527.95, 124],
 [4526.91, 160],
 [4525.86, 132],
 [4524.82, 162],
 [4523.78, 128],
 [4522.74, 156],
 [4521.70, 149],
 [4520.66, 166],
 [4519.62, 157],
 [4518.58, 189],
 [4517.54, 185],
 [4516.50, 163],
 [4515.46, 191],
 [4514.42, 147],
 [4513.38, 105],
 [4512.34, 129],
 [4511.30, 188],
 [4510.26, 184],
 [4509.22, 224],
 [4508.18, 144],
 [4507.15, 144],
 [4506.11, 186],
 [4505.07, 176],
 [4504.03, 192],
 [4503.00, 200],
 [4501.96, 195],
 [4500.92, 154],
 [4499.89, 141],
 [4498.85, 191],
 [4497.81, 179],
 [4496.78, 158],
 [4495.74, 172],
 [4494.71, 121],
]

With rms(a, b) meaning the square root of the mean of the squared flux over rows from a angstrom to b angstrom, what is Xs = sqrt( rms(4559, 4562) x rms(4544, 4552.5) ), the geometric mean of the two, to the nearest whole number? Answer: 182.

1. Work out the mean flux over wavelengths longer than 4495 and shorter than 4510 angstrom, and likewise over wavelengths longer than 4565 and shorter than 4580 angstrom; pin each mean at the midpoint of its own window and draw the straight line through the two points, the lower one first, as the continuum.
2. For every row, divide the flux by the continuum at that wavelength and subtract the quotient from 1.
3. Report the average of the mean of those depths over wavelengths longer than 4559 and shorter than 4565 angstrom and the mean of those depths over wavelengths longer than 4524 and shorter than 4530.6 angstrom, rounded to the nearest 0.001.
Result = 0.028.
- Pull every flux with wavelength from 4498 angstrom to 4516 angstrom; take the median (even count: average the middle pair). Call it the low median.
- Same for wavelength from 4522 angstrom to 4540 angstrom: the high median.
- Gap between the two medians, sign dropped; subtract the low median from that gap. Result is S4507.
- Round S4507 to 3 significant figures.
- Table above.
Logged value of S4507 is -162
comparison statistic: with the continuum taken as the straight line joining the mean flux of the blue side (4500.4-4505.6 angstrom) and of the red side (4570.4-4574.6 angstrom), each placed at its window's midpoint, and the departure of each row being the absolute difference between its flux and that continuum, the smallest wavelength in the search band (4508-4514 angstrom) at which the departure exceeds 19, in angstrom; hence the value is 4508.18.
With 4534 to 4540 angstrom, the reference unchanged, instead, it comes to 4535.25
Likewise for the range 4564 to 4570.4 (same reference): 4564.59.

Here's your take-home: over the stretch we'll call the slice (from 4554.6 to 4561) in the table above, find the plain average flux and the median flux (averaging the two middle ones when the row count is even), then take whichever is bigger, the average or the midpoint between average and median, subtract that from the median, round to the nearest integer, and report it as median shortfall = -4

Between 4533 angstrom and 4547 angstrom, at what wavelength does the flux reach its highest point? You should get 4537.34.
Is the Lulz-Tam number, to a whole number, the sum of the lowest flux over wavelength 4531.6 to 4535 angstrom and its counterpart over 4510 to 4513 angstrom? 292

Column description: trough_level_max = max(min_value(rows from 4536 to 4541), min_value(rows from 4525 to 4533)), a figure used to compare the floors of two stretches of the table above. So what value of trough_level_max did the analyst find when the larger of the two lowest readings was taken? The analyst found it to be 150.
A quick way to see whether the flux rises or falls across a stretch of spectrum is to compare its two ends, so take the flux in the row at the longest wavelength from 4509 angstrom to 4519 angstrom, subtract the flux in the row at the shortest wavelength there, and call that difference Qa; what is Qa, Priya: -35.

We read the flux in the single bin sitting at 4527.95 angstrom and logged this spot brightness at 124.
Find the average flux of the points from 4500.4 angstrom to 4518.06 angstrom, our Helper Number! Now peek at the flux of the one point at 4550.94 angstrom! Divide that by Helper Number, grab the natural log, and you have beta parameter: 0.19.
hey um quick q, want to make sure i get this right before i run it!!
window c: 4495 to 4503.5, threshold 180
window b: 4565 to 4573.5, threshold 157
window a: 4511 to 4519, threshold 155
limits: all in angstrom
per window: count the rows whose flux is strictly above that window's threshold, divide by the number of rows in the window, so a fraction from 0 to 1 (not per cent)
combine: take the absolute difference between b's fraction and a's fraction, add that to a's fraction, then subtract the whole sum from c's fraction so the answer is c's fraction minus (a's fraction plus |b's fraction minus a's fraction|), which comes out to -0.50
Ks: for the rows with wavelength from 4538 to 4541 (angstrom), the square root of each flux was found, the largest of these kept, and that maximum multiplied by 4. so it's 54.85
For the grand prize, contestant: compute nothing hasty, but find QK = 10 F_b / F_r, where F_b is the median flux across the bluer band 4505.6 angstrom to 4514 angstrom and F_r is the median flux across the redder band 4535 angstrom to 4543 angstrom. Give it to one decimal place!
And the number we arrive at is 9.9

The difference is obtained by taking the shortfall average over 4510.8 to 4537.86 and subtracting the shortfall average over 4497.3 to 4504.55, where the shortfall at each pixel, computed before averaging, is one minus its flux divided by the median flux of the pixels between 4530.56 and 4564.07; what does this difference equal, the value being 0.11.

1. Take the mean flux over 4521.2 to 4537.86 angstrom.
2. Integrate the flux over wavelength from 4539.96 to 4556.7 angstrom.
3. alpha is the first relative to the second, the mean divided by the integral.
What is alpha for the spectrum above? 0.060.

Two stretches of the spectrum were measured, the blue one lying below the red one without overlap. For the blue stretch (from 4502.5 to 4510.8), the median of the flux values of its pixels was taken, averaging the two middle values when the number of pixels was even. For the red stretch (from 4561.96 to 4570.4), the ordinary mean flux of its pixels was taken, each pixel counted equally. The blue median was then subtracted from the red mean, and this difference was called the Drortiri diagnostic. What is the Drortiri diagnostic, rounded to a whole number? -21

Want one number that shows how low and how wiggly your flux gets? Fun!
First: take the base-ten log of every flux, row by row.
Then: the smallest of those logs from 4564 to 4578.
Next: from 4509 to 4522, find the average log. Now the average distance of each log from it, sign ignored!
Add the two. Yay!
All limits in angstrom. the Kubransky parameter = 2.20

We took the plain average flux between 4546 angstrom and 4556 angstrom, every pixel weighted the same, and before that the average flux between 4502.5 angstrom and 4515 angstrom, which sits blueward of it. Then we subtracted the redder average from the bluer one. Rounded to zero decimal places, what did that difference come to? 1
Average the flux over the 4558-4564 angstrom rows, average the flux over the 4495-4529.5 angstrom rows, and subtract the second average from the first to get 20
